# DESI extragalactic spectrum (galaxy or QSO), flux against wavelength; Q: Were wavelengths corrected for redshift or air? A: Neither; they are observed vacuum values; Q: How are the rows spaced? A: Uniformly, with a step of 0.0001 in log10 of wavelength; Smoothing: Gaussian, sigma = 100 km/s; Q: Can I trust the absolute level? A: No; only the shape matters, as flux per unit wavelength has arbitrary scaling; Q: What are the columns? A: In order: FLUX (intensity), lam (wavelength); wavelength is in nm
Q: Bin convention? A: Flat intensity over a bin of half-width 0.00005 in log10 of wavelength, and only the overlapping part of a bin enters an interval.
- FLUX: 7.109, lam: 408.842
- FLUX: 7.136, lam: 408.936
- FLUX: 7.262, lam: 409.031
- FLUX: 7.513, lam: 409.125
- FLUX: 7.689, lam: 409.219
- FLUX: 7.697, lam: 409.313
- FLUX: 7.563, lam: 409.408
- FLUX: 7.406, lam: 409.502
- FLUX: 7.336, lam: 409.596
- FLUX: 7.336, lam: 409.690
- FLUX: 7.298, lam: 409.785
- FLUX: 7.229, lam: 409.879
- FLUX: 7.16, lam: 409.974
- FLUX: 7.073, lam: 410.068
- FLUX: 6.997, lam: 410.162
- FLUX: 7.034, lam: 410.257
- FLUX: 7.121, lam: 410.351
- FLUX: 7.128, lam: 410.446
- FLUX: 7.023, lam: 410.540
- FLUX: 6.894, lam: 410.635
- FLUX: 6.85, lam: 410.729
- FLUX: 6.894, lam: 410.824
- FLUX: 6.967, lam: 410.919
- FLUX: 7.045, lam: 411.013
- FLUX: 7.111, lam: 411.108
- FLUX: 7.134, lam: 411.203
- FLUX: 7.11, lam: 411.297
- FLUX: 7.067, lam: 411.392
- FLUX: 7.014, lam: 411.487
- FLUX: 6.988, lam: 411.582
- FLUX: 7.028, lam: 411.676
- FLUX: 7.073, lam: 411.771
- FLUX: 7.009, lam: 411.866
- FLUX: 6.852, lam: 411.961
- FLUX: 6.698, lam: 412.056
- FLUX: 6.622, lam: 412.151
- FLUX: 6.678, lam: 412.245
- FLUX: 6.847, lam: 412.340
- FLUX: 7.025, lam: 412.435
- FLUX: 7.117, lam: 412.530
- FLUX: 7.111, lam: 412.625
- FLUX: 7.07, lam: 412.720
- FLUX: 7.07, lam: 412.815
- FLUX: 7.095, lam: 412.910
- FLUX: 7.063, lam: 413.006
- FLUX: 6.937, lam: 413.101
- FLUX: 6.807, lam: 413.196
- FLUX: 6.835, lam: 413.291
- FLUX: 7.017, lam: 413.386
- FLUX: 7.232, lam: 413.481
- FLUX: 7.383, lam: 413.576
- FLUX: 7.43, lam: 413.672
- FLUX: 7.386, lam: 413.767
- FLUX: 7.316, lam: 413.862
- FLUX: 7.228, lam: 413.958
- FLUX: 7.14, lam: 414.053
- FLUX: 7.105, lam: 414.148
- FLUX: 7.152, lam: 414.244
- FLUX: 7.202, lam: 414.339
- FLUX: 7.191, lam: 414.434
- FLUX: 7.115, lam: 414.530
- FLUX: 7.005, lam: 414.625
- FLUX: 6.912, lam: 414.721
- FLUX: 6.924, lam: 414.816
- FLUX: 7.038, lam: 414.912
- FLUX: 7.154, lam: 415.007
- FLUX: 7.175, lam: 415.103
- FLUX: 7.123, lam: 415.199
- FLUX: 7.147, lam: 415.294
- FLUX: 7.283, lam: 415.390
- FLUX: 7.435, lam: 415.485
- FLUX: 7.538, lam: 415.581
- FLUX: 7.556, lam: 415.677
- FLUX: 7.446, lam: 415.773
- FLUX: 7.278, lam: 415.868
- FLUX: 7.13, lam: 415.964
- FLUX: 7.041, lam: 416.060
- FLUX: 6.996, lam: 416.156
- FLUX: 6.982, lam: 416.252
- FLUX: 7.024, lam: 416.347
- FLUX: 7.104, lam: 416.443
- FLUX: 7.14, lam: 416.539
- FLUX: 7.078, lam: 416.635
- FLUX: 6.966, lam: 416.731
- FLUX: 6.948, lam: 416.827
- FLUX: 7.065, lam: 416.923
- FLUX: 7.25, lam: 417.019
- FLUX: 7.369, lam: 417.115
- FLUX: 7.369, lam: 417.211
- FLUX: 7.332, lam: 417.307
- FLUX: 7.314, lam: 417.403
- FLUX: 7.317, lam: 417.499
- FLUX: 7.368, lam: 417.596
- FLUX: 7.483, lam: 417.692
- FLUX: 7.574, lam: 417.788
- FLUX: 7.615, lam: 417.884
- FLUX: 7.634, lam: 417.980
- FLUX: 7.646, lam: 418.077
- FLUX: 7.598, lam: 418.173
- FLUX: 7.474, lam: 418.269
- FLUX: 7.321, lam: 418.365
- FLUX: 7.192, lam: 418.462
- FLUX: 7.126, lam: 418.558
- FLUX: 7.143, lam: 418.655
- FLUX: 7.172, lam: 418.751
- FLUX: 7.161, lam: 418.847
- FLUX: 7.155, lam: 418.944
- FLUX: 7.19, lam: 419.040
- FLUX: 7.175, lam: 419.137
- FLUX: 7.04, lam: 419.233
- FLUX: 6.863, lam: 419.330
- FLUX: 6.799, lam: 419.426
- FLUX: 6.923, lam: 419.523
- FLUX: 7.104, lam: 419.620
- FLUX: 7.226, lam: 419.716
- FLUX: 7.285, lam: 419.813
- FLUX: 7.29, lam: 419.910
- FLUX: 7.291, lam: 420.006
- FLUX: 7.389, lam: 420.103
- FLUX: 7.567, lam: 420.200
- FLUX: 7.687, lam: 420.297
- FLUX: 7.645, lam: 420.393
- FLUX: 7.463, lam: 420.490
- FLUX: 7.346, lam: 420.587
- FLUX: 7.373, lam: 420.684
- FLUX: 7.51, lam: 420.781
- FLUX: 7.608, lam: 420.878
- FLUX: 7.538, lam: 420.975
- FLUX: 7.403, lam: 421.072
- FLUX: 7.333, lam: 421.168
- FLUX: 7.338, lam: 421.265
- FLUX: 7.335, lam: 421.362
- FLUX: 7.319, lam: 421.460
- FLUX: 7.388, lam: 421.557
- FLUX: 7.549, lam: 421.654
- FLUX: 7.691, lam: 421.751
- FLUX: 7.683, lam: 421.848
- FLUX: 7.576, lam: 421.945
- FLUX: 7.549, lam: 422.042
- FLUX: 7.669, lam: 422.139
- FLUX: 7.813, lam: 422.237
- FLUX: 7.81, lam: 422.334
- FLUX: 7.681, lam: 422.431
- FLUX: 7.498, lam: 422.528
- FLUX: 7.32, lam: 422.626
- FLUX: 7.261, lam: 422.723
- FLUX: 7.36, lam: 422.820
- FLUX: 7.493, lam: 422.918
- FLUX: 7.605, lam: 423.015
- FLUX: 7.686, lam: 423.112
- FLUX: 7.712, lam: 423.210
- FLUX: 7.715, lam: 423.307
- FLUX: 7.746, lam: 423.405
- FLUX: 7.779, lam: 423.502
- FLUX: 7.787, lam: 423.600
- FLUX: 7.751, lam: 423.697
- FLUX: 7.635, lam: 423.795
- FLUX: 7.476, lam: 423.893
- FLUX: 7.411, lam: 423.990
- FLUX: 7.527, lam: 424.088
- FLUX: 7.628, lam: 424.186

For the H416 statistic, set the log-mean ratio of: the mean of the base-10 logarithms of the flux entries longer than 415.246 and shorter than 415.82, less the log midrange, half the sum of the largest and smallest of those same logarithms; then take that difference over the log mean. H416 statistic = 0.0034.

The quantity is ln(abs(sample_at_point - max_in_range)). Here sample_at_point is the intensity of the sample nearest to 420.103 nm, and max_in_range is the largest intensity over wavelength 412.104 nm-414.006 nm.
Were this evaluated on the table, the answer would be -3.2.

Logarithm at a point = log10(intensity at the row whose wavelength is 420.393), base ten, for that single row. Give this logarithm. 0.883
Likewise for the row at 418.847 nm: 0.855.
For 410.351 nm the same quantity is 0.853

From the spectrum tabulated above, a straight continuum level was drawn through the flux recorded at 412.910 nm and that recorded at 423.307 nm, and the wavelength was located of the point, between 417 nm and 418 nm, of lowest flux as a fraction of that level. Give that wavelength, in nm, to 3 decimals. 417.019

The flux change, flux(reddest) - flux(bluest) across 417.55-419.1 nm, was -0.18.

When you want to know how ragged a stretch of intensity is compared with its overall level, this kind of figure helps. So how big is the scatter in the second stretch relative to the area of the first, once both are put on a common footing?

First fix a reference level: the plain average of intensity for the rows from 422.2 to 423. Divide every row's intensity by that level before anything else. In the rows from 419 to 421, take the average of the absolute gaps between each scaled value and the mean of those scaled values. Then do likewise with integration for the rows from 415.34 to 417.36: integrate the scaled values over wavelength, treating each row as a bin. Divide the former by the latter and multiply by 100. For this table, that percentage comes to 1.39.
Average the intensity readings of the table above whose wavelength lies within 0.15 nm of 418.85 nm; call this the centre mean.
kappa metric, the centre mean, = 7.2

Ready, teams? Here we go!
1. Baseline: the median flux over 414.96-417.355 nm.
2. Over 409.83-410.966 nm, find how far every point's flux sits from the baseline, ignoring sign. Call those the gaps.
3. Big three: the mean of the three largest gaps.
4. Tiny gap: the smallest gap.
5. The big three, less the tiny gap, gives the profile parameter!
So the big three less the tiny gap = 0.25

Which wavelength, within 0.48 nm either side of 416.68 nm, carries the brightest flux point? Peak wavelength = 417.115 nm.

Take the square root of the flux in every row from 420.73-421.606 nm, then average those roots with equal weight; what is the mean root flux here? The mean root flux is 2.72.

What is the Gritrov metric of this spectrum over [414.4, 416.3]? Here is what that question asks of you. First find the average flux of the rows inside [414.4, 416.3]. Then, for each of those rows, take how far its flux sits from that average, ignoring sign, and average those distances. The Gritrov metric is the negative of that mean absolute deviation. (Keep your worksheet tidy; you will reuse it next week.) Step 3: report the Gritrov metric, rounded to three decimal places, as -0.151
